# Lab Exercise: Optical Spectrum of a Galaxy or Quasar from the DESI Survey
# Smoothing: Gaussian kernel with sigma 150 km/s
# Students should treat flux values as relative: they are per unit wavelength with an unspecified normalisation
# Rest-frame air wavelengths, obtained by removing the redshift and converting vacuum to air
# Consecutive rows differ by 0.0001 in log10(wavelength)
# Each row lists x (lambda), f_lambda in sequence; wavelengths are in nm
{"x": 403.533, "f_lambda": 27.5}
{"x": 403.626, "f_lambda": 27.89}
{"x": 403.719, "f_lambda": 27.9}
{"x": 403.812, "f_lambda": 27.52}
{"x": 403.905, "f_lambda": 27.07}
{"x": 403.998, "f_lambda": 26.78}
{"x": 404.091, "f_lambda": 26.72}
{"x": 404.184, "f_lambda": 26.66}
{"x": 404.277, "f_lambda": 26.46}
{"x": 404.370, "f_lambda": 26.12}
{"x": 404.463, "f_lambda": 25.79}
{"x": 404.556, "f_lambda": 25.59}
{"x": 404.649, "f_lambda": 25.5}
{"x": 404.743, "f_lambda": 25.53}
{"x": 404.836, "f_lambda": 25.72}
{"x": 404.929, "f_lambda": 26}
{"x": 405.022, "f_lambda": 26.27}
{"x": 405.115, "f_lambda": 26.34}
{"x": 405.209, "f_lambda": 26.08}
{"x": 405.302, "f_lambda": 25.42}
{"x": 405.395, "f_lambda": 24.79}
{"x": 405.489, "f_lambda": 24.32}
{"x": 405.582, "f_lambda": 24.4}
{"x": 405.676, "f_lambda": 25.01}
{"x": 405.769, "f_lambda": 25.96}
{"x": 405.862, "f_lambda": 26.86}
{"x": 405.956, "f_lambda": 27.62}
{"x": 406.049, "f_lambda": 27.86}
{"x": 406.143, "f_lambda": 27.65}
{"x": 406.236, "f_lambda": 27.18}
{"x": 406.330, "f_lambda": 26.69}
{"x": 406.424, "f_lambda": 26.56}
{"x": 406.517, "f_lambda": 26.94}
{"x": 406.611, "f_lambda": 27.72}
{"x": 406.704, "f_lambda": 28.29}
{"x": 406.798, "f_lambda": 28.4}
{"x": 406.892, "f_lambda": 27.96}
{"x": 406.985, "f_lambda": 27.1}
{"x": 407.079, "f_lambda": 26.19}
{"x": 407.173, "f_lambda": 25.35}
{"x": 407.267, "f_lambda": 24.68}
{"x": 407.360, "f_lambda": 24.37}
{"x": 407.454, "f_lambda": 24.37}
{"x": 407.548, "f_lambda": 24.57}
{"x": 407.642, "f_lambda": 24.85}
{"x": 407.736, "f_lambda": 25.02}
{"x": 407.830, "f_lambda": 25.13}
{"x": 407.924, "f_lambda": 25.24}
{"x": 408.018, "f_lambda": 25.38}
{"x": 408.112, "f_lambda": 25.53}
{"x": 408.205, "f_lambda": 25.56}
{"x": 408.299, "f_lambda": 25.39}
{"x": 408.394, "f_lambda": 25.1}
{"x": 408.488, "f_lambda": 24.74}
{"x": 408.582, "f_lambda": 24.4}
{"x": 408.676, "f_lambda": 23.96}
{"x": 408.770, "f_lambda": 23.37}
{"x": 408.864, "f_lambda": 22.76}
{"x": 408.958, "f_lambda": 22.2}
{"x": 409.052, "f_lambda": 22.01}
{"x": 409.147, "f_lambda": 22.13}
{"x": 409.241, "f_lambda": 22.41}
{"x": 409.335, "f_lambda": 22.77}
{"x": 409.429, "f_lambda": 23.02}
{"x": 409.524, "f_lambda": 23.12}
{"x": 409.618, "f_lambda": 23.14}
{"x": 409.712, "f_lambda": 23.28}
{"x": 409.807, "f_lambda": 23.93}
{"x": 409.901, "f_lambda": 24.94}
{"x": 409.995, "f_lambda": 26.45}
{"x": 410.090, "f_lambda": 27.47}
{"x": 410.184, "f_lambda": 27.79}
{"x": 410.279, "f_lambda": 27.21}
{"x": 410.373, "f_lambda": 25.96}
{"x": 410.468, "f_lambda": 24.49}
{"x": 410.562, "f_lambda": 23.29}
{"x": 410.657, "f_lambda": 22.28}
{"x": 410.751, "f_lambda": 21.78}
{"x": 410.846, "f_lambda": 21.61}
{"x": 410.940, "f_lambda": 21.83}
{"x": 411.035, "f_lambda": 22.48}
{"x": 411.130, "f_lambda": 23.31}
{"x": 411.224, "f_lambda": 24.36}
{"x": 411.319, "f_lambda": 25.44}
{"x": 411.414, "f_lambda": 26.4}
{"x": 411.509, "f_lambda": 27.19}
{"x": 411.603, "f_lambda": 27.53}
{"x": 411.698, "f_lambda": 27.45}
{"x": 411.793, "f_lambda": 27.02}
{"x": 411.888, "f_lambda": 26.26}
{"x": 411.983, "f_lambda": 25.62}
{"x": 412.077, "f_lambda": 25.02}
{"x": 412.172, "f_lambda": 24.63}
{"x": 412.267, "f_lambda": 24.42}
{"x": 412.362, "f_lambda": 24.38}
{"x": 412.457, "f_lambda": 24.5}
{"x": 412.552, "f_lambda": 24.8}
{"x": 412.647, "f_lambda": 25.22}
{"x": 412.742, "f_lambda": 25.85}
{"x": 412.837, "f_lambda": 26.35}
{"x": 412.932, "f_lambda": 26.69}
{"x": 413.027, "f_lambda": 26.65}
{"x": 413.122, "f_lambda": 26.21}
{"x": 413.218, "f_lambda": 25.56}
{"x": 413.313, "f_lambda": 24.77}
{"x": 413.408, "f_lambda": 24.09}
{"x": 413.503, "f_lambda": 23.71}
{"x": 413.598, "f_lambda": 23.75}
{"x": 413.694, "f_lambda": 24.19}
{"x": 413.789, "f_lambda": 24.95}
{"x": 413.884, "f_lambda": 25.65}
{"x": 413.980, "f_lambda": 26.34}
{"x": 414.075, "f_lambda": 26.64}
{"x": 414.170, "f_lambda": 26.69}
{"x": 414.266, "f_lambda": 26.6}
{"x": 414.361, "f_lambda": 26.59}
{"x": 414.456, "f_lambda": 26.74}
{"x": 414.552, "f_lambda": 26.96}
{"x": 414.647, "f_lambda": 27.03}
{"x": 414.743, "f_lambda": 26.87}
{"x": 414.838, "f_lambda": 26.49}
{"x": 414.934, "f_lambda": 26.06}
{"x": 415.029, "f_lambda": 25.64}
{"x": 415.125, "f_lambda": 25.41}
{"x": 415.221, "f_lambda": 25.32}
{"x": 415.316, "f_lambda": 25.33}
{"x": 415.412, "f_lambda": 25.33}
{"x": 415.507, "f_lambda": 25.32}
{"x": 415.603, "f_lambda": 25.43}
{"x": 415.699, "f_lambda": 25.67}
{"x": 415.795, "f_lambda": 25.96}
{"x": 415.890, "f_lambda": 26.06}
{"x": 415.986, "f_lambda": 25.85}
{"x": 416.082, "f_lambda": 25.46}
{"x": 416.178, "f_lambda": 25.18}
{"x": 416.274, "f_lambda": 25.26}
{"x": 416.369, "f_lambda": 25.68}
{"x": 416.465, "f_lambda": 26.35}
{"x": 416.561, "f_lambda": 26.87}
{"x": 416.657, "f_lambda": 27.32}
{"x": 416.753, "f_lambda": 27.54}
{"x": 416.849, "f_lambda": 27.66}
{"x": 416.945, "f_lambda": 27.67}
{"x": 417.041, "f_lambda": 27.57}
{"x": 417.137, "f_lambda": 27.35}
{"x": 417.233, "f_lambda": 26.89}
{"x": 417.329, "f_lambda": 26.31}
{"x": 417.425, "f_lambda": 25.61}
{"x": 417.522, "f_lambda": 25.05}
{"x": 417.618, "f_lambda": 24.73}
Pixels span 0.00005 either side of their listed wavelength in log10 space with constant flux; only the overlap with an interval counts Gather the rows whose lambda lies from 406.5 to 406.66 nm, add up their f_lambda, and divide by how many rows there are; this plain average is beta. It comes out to 27.3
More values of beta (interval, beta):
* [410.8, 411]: 21.7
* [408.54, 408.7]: 24.2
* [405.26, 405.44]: 25.1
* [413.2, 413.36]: 25.2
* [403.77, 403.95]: 27.3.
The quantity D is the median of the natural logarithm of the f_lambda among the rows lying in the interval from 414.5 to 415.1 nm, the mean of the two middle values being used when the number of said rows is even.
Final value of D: 3.28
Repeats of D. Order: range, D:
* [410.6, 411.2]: 3.09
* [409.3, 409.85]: 3.14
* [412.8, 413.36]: 3.27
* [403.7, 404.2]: 3.29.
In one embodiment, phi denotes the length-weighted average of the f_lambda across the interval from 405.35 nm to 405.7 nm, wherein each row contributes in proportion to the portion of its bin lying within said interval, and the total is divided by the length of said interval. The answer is 24.5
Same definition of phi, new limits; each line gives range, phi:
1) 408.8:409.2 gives 22.3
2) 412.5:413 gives 25.8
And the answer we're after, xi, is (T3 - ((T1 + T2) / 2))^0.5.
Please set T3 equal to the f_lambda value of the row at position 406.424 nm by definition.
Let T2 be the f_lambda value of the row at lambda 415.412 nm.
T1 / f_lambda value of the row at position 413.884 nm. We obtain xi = 1.0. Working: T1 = 25.65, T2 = 25.33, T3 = 26.56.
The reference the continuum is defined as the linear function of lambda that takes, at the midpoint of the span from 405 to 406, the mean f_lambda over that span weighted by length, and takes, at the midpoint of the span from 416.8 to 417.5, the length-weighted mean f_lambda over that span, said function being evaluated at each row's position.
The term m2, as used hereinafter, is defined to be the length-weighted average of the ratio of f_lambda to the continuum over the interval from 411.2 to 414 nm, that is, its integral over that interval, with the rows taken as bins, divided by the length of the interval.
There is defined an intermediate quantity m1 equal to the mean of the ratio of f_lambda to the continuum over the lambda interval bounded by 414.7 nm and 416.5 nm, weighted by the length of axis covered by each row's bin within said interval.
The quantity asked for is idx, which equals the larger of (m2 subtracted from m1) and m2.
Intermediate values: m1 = 0.96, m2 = 0.96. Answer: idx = 0.96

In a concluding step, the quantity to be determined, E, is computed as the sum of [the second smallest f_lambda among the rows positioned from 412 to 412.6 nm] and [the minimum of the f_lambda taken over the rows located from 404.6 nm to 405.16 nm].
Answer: 49.9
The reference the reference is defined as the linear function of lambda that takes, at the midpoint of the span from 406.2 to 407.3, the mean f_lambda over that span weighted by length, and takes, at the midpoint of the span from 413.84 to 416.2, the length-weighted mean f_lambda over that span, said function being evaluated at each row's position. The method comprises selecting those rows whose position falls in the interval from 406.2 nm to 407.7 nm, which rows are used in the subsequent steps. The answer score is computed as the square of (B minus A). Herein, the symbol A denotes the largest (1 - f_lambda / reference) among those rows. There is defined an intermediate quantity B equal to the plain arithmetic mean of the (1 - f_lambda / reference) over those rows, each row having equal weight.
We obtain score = 0.005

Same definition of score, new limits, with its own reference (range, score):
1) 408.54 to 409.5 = 0.001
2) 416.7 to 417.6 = 0.005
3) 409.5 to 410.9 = 0.011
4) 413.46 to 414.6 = 0.006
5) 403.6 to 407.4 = 0.006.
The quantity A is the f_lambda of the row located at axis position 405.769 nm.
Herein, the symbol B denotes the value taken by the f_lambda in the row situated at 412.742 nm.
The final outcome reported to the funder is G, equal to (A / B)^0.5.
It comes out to 1.00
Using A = 25.96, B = 25.85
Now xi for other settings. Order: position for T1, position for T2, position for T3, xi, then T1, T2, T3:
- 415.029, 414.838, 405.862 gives 0.9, 25.64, 26.49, 26.86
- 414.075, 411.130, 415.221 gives 0.6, 26.64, 23.31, 25.32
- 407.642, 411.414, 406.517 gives 1.1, 24.85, 26.4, 26.94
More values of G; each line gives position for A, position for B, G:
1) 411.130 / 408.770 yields 1.00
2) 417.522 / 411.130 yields 1.04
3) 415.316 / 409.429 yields 1.05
